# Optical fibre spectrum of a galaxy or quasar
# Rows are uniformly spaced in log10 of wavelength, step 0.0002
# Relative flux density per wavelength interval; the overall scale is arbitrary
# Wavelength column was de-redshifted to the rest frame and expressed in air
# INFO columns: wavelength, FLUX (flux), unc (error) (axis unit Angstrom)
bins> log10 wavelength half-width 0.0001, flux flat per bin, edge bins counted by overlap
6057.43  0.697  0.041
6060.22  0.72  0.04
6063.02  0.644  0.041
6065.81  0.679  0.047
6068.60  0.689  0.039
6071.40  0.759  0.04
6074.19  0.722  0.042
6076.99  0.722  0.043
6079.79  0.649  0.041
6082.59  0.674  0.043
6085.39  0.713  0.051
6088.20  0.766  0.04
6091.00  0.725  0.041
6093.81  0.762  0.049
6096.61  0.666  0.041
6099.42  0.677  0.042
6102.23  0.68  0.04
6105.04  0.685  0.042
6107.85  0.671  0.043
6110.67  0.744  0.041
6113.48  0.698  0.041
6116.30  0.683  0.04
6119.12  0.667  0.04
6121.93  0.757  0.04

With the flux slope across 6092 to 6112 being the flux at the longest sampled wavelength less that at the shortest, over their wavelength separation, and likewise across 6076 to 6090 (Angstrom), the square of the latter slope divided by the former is -0.014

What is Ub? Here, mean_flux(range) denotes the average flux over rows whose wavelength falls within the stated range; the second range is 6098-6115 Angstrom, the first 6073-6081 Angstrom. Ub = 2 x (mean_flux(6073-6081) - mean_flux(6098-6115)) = 0.01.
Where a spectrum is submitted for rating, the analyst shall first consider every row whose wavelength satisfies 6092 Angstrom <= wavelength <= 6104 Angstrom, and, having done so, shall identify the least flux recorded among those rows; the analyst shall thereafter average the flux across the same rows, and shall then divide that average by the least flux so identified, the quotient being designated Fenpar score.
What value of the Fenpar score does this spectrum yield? 1.05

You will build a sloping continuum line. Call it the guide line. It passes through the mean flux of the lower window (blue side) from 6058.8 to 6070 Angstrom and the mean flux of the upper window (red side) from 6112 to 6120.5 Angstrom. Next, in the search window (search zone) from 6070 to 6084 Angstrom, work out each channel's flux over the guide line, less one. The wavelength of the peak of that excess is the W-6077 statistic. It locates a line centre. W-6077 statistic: 6071.40 Angstrom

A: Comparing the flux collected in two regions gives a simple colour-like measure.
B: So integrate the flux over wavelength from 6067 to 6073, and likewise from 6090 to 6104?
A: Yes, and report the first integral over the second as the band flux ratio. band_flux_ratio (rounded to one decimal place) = 0.4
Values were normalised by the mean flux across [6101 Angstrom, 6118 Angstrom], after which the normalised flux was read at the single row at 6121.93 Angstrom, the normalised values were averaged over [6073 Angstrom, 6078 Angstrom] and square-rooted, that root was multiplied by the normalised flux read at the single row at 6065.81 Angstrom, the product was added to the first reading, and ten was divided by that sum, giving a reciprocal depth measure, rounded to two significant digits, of 4.8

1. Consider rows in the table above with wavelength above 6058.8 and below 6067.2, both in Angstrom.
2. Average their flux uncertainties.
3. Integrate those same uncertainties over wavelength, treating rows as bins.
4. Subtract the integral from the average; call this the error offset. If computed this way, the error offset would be -0.315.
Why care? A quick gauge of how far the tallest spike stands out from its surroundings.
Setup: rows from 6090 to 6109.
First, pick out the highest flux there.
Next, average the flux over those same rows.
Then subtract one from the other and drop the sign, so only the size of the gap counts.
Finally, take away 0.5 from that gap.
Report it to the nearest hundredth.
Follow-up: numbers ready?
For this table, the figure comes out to -0.43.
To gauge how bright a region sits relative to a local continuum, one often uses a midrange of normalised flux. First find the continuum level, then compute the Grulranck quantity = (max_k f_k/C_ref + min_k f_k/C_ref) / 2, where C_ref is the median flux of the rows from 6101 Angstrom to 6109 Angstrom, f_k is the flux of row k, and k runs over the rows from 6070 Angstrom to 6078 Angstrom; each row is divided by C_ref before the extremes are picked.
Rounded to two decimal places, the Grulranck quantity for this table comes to 1.09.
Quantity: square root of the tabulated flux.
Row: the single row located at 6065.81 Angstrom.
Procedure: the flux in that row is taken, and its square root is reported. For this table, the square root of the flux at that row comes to 0.824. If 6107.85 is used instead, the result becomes 0.819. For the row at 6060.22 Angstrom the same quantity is 0.849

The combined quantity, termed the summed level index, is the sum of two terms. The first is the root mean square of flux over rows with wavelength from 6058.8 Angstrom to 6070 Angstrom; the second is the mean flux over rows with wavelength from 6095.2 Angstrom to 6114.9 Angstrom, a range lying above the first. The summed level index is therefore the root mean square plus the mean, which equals 1.37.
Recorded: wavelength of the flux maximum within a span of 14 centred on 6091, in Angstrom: 6088.20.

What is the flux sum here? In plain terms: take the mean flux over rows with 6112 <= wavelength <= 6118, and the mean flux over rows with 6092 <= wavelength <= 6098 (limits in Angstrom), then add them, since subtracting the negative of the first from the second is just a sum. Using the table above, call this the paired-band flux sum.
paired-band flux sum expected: 1.40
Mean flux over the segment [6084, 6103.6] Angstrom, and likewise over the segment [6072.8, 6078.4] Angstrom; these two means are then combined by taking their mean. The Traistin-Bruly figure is 0.717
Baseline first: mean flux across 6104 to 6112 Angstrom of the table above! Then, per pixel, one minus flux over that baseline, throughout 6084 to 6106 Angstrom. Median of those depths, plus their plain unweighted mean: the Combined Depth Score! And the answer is -0.01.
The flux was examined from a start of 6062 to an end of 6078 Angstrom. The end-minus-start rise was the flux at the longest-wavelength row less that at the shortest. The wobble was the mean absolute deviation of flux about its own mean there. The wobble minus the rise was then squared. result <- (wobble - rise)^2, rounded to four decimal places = 0.0021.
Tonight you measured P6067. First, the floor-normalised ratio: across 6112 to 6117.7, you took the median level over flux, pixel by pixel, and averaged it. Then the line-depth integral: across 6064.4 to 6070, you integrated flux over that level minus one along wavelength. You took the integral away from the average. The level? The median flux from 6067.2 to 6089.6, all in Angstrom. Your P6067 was 1.3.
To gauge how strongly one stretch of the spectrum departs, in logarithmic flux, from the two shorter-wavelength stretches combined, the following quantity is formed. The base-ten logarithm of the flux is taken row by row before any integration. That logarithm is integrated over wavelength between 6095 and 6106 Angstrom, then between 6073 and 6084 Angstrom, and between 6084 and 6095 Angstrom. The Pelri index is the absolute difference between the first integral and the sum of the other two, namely 1.35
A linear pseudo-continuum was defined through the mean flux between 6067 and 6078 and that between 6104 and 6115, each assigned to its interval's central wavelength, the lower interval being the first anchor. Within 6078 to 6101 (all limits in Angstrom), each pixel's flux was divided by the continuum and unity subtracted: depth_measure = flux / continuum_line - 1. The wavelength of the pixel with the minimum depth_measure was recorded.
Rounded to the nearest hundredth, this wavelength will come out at 6079.79 Angstrom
